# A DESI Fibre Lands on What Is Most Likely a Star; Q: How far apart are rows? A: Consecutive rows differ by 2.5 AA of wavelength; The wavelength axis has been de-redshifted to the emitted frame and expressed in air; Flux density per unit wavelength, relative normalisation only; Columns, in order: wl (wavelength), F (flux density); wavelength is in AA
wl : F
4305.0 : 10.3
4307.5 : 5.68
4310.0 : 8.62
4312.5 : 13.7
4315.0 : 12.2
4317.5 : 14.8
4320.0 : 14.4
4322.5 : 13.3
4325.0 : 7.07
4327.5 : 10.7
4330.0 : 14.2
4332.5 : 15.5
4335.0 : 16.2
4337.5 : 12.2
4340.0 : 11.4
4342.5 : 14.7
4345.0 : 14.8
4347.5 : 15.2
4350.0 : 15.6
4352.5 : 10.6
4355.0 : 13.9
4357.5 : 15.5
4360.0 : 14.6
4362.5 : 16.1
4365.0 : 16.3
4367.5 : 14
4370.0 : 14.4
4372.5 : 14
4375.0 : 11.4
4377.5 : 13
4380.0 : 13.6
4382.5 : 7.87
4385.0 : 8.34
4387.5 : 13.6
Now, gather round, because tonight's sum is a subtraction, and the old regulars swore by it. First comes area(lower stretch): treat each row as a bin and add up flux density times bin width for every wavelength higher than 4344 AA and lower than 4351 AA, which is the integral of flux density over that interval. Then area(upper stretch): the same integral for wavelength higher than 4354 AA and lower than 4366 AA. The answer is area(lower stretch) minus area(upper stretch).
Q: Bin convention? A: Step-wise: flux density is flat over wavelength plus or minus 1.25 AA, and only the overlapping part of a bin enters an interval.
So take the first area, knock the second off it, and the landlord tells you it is -77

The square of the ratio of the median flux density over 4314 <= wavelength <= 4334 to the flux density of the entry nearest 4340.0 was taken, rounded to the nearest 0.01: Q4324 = 1.45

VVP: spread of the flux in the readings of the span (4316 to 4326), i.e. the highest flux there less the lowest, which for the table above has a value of 7.7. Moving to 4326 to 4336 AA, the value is 5.5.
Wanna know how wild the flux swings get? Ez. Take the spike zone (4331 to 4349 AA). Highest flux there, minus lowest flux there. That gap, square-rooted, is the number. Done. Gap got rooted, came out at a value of 2.19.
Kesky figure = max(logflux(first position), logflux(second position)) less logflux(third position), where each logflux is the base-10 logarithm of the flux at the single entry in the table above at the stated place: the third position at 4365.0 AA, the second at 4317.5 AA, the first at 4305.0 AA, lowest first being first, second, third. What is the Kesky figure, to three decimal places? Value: -0.042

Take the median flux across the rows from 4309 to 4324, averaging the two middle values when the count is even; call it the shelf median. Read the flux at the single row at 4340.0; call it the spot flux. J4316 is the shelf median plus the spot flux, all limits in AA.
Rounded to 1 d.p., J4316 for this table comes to 24.9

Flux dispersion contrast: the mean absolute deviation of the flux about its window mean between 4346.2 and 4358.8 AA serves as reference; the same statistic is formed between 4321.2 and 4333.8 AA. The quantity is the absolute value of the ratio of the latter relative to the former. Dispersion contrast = 1.7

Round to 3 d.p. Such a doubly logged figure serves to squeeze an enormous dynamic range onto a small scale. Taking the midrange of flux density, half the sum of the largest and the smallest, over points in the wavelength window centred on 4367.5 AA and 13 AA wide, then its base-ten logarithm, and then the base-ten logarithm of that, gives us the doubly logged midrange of 0.072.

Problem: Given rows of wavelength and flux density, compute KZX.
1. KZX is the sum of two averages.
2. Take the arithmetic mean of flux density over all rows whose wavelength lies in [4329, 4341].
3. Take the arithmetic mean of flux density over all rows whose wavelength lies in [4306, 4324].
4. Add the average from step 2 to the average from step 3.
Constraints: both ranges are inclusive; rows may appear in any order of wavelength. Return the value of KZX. 25.7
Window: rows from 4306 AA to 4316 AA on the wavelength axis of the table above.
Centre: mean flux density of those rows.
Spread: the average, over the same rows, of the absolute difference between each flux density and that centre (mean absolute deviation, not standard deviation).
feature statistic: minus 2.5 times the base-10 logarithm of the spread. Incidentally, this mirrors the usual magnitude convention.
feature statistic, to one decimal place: -1.2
